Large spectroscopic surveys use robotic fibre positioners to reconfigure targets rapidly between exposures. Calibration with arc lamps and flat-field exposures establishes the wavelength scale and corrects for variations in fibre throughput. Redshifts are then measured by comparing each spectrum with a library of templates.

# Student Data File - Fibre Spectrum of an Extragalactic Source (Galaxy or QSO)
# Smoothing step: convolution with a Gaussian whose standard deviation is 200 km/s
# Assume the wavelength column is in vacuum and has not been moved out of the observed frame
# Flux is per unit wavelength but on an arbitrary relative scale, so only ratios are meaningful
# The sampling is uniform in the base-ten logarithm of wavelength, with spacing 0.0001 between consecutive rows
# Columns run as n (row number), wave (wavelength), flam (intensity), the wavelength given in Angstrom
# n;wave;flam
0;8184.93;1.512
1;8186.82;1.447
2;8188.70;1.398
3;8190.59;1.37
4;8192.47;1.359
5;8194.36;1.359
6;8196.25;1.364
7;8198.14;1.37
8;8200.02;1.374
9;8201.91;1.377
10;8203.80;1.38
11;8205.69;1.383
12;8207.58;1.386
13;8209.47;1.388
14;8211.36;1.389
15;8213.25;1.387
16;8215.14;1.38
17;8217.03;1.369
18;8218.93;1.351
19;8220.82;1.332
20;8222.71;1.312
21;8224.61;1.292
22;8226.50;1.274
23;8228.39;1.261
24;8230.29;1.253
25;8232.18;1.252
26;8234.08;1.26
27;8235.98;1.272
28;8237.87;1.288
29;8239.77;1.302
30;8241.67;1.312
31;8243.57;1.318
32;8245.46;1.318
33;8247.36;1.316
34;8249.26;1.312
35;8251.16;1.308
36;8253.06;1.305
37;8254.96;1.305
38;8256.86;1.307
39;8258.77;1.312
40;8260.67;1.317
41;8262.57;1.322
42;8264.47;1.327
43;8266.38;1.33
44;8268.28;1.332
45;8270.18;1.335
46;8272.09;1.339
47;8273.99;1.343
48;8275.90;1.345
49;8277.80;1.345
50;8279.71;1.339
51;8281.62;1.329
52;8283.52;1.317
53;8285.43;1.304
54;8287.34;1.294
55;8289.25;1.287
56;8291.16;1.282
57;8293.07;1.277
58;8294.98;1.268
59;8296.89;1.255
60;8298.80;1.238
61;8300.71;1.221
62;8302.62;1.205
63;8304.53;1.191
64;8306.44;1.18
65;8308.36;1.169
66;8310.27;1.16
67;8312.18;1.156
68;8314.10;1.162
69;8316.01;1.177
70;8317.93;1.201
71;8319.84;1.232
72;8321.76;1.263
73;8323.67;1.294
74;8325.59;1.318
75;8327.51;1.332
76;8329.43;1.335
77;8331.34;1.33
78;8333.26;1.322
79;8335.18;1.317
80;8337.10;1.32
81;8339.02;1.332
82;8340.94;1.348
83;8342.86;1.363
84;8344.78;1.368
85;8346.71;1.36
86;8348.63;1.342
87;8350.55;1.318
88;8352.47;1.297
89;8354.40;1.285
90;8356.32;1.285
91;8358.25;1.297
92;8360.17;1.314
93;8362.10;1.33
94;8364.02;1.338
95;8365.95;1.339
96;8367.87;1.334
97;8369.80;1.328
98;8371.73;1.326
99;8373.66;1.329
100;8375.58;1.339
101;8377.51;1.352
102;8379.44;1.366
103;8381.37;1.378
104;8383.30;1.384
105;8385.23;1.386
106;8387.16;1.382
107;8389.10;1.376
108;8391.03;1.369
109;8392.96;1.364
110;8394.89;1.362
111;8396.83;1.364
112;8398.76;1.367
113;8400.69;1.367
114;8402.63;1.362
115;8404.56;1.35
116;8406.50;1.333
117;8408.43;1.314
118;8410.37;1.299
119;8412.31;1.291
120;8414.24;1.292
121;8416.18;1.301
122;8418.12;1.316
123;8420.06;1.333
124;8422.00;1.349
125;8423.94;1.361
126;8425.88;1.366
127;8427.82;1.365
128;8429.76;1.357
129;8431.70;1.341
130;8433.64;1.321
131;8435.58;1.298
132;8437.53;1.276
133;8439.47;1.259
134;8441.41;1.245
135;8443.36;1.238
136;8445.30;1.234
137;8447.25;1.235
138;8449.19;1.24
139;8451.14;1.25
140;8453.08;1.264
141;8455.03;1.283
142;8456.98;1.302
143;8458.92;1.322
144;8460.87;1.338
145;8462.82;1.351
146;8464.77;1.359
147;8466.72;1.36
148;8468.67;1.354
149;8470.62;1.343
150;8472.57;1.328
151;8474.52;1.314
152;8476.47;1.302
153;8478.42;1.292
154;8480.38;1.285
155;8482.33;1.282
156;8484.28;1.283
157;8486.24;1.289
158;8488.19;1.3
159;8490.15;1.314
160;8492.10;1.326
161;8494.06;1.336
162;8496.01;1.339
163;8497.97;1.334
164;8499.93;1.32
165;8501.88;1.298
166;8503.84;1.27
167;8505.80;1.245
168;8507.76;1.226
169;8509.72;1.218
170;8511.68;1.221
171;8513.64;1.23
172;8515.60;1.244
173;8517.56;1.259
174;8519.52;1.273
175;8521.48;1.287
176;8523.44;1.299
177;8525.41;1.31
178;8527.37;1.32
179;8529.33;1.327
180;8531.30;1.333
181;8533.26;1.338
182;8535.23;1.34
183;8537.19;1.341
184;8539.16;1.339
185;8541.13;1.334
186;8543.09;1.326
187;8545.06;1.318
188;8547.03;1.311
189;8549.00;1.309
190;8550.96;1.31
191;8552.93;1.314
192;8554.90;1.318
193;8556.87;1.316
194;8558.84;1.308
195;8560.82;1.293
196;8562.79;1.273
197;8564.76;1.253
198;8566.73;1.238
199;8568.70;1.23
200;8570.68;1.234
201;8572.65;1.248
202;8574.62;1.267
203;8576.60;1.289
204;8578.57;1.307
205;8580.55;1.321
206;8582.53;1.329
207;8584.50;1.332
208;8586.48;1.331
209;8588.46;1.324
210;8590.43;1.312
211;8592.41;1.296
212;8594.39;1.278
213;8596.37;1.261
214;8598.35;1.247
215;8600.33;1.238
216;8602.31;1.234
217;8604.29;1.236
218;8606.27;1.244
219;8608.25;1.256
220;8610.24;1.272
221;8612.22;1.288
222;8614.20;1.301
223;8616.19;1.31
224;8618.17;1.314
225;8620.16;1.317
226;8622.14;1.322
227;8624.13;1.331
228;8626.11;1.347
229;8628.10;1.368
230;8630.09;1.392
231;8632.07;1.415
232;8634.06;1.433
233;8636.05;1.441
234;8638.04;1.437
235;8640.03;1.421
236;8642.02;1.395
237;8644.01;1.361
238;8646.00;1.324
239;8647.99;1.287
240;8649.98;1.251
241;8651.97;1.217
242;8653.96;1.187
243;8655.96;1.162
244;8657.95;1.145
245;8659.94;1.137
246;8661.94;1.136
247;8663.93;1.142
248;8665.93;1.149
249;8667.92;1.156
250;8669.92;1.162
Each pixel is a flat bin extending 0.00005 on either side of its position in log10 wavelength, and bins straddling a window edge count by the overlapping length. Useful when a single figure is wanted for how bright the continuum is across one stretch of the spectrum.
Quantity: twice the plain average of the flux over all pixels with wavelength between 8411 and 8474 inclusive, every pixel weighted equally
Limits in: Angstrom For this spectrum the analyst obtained 2.62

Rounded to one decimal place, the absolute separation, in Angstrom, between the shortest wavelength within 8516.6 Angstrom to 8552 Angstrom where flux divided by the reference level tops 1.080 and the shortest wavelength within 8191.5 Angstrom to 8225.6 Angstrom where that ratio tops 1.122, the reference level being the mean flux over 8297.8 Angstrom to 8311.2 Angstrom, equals 331.0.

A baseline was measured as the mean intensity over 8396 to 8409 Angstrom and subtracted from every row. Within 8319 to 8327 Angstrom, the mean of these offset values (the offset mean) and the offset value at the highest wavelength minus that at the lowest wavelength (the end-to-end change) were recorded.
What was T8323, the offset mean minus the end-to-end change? -0.16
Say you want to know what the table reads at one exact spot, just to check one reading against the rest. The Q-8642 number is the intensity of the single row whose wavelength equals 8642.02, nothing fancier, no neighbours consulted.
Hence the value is 1.395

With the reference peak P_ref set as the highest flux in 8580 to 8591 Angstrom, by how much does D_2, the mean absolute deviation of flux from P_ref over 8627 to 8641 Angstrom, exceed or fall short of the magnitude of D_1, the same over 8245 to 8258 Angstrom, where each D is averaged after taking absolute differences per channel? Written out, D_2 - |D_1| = 0.061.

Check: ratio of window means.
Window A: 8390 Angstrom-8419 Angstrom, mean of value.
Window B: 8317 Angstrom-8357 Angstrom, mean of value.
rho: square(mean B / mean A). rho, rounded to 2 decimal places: 0.96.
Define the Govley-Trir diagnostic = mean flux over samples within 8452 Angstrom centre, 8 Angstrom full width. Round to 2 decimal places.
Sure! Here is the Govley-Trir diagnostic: 1.26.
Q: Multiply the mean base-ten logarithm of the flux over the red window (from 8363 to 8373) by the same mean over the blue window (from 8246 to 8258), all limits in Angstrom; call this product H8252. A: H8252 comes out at 0.0146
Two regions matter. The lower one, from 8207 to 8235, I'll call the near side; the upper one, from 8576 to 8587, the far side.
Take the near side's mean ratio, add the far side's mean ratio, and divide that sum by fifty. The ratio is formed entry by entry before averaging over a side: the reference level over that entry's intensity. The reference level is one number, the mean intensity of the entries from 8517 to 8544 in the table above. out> 0.0399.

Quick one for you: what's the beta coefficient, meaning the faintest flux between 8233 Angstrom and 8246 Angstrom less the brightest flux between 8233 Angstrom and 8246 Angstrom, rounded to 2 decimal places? -0.06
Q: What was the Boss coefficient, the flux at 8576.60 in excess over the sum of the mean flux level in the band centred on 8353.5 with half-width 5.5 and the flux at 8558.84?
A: -1.32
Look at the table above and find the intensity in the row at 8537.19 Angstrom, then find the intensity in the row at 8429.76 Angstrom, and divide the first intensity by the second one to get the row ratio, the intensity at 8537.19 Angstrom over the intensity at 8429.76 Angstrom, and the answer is 0.99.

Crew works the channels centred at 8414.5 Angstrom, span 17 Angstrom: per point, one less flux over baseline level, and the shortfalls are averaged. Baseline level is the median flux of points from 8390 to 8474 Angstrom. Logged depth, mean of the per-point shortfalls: 0.014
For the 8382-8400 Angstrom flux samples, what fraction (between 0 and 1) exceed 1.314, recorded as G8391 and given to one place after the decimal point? 1.0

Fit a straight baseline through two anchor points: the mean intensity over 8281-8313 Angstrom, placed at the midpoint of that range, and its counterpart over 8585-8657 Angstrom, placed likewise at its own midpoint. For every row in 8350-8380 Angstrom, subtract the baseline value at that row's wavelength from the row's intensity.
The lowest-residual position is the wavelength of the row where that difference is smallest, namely 8356.32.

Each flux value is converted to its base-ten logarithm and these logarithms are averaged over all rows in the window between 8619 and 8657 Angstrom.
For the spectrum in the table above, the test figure 0.125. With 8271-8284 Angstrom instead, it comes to 0.126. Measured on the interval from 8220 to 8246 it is 0.110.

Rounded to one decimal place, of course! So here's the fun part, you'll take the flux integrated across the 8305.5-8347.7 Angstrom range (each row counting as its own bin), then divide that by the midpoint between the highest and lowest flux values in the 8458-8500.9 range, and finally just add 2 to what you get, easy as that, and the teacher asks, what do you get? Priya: 42.7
